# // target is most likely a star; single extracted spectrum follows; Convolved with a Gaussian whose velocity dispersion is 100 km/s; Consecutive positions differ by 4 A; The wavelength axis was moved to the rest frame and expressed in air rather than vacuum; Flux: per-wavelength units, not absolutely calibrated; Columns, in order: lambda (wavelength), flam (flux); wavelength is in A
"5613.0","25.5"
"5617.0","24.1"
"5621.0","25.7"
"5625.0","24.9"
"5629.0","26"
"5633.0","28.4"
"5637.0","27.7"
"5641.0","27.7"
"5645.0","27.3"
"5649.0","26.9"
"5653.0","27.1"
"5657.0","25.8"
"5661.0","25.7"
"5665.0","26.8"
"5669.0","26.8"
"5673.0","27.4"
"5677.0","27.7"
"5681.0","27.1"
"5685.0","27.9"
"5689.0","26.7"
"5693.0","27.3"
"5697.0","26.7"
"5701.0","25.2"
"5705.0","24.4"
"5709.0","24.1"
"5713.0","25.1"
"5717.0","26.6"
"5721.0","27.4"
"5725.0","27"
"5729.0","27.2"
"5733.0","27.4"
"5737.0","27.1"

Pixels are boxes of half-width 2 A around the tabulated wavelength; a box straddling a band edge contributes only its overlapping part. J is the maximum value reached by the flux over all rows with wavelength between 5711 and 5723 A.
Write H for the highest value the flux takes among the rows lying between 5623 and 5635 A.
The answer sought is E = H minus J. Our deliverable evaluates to 1.0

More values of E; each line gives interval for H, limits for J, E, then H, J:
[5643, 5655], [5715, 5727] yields -0.1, 27.3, 27.4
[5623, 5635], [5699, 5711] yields 3.2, 28.4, 25.2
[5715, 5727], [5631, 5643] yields -1.0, 27.4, 28.4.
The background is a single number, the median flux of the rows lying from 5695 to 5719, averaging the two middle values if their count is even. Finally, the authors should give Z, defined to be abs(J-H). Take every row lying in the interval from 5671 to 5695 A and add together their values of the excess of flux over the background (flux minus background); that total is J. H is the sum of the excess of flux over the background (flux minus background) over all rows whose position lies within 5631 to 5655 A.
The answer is 1.0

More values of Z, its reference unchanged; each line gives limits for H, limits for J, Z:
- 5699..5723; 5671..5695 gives 11.3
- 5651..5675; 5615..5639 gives 2.8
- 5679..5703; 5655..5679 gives 0.7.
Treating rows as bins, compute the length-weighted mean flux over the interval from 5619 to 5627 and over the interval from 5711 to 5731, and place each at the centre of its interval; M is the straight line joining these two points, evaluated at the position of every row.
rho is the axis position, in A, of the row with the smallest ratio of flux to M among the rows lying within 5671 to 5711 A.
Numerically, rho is 5709.0 A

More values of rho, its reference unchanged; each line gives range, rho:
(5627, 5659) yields 5657.0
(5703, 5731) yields 5709.0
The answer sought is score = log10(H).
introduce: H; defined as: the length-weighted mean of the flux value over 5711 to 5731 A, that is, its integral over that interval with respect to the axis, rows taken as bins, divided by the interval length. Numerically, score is 1.43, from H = 26.7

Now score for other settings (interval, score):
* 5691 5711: 1.41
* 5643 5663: 1.42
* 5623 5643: 1.43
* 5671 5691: 1.44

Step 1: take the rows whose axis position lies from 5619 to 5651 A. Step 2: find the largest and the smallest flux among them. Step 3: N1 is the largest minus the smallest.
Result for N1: 3.50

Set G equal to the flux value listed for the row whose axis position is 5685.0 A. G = 27.9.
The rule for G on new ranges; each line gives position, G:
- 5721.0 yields 27.4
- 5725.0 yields 27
